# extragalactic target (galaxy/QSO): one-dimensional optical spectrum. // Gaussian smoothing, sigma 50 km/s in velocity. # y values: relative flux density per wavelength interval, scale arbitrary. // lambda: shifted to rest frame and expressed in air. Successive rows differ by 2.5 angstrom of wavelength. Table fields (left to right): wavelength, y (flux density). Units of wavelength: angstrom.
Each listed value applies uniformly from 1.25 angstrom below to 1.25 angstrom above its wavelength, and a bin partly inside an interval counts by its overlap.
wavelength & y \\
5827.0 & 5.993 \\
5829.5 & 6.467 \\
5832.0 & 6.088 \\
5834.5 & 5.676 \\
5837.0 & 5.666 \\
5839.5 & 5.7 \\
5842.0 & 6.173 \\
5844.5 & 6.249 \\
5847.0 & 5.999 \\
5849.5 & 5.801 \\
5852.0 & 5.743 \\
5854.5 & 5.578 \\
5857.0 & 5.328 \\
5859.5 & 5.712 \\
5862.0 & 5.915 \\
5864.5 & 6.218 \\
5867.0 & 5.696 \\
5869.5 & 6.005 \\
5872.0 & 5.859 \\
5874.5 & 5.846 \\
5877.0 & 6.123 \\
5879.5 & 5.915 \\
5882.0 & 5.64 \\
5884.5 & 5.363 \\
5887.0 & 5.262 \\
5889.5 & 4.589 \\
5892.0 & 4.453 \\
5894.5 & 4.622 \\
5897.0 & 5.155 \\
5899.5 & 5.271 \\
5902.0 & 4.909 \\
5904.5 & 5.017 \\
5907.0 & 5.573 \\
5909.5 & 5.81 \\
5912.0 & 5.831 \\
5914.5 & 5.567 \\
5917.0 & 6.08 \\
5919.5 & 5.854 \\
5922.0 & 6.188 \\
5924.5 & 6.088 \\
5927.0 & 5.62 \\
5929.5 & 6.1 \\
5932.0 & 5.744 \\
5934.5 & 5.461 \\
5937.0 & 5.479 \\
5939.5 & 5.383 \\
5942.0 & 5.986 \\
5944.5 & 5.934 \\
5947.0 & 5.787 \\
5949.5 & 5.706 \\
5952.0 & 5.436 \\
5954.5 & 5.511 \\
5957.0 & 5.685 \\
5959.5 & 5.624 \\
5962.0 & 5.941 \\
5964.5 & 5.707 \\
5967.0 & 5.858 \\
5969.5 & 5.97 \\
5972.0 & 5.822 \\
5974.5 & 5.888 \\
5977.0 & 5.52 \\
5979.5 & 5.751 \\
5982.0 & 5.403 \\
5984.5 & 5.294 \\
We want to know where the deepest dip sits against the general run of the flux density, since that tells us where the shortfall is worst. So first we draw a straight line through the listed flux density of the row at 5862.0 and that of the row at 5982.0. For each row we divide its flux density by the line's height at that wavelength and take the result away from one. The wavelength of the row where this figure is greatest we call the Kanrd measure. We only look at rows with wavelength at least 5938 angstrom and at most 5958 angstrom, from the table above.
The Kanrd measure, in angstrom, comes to 5939.5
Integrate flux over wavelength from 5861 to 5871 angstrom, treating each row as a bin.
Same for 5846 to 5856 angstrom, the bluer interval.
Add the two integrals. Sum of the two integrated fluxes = 117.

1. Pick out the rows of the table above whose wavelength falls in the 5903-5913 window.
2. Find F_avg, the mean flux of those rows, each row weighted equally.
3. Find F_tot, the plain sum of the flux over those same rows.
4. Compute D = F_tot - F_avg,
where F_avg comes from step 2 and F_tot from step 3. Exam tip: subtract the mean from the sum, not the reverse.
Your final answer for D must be 16.7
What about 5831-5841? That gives 17.3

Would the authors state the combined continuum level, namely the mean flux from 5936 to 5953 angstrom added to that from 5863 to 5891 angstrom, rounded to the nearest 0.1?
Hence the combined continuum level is 11.4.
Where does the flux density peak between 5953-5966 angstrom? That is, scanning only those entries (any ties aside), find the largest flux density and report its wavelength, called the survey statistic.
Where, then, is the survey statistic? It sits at 5962.0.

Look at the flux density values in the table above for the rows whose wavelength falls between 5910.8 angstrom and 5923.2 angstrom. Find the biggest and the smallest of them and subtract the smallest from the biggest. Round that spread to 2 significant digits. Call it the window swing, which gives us 0.62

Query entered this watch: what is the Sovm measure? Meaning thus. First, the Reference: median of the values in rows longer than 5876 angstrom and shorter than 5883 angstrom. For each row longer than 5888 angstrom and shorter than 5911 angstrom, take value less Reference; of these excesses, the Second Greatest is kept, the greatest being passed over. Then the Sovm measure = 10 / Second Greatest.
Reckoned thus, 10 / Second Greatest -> -29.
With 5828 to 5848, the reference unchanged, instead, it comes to 30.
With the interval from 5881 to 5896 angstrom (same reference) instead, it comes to -18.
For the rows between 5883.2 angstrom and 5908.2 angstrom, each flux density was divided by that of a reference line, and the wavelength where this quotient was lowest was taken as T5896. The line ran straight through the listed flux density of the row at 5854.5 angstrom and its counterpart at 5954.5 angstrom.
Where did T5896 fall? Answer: 5892.0 angstrom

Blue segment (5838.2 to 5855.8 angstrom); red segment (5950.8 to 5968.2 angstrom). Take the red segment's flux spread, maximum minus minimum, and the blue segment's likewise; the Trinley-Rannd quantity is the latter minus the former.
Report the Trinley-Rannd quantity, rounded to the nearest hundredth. 0.17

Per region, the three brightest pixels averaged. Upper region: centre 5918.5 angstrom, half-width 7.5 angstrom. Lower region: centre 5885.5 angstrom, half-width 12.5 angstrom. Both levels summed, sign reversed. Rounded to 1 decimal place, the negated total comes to -12.1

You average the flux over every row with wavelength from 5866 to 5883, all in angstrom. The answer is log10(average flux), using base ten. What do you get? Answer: 0.769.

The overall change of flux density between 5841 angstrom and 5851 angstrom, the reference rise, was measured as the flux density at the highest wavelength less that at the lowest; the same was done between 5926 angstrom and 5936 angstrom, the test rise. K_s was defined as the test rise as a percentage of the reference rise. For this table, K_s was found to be 43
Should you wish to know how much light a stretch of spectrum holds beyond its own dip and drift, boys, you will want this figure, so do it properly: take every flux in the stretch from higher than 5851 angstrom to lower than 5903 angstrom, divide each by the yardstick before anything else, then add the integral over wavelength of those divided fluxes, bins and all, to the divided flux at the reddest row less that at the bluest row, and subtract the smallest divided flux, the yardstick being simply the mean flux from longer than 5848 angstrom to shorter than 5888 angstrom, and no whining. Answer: 49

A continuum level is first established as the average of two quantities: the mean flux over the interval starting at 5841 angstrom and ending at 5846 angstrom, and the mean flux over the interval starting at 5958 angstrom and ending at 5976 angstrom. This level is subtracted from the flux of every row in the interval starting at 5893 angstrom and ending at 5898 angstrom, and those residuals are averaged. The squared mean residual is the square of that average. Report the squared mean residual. 1.3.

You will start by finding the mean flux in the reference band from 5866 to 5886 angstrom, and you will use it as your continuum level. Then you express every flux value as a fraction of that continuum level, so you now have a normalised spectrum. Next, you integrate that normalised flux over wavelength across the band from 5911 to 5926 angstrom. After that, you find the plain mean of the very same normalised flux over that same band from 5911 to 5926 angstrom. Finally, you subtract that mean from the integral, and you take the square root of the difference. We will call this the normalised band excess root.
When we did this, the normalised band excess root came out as 3.8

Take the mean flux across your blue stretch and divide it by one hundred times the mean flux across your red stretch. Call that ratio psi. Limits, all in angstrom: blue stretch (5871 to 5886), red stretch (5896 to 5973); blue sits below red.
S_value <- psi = 0.0102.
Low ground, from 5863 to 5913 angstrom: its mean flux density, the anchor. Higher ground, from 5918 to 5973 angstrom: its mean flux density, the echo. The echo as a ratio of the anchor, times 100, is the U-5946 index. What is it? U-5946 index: 106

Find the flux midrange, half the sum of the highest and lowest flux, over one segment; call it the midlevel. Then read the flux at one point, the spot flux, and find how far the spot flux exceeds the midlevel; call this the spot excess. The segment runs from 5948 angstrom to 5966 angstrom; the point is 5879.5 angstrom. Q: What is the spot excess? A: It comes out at 0.2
